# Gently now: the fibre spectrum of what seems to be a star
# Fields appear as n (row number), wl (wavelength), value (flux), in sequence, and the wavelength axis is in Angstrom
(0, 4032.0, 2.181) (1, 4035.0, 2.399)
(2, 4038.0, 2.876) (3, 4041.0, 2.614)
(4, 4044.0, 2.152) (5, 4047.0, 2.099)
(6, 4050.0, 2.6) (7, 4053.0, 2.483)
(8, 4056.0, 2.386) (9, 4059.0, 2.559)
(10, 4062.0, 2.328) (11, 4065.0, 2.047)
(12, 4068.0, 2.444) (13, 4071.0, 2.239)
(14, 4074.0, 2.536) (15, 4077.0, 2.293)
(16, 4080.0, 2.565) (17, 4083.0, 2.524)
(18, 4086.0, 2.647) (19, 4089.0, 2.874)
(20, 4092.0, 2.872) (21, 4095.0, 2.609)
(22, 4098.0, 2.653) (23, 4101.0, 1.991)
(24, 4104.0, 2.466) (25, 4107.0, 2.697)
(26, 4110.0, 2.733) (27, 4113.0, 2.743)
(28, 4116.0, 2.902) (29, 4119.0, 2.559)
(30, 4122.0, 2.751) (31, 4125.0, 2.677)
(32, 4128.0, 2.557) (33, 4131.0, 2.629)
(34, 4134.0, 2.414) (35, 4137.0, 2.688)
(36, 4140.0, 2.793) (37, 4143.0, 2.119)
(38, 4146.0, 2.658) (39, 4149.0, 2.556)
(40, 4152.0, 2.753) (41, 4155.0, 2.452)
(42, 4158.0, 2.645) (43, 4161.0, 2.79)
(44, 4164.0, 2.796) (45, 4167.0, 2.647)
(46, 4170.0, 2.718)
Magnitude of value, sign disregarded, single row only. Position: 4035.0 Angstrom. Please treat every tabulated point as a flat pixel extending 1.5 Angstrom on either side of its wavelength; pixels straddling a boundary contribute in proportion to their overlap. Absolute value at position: 2.40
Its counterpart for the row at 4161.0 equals 2.79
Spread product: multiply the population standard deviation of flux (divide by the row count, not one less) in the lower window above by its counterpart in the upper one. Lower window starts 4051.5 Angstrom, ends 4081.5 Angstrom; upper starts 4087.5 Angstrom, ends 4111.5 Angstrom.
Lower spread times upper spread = 0.042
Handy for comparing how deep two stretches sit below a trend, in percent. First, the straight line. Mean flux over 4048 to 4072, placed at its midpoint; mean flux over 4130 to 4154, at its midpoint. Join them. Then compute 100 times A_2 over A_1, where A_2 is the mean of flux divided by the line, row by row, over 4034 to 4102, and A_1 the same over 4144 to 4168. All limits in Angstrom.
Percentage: 101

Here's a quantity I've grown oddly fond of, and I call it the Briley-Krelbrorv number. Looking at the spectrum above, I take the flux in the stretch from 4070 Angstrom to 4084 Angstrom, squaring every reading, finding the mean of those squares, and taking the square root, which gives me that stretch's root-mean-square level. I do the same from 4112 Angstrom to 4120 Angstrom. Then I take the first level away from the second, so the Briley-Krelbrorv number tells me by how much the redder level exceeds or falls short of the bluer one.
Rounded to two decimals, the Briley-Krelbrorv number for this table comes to 0.30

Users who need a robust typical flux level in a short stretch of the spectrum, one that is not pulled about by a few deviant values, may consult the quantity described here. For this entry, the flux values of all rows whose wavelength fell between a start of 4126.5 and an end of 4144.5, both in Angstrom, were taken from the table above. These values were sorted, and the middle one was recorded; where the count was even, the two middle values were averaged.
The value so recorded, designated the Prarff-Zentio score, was 2.59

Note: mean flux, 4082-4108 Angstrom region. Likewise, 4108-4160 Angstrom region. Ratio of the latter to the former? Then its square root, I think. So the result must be 1.01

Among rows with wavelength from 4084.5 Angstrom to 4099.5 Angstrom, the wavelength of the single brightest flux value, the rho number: 4089.0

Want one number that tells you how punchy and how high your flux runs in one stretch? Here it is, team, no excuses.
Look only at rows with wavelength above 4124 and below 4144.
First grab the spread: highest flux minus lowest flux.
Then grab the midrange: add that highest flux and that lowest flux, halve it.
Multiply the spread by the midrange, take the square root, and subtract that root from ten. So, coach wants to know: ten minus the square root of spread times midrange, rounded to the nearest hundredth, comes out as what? 8.71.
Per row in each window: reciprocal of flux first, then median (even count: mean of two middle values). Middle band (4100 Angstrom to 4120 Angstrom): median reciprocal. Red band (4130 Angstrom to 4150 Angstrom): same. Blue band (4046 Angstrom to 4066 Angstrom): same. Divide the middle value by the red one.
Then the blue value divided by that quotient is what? 0.430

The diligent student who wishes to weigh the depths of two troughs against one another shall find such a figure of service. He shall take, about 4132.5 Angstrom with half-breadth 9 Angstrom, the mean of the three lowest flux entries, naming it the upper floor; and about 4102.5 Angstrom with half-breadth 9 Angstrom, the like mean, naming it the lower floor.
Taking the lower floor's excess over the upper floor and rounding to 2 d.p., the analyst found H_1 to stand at -0.18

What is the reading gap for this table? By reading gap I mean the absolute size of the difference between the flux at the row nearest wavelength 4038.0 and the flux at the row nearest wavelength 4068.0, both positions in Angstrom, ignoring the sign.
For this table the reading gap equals 0.43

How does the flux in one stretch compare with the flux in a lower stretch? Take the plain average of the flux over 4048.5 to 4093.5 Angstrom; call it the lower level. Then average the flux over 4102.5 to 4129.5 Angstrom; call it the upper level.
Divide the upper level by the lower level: 1.07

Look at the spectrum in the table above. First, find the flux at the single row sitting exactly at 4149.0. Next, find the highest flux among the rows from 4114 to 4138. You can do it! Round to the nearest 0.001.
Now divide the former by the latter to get 0.881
